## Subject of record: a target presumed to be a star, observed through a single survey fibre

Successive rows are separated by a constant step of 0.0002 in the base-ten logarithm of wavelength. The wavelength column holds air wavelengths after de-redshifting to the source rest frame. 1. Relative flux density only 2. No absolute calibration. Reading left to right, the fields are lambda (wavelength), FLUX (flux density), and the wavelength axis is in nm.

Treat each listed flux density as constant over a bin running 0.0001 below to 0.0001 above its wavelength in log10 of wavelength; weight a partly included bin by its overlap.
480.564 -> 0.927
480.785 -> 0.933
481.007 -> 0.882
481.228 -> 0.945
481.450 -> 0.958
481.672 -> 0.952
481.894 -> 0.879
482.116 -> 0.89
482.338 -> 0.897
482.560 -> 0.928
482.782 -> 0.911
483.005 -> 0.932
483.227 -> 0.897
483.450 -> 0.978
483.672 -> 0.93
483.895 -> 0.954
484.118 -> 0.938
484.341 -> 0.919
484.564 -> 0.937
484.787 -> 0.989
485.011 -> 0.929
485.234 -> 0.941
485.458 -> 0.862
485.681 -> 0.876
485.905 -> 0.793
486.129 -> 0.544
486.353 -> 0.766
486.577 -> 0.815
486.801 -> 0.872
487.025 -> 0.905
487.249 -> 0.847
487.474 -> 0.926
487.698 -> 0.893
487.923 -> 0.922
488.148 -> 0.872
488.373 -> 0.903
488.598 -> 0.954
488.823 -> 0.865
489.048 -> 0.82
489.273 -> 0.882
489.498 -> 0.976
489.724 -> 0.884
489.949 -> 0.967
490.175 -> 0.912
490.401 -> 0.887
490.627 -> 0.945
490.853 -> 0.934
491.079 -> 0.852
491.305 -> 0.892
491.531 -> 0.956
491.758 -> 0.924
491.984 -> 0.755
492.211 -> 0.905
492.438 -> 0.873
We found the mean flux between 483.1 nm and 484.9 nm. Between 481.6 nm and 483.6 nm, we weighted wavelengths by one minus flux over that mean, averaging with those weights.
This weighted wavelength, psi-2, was 482.30 nm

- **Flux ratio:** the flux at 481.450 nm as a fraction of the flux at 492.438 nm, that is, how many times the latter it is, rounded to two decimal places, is 1.10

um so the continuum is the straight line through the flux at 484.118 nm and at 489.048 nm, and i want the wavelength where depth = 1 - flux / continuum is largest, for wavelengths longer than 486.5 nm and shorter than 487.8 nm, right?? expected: 486.577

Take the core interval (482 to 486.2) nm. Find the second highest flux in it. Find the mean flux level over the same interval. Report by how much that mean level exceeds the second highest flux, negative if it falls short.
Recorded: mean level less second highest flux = -0.08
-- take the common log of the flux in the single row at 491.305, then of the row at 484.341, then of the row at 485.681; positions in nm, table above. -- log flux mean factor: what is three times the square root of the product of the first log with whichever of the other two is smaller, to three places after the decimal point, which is 0.160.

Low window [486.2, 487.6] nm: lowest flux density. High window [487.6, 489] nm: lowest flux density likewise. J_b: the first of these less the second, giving -0.10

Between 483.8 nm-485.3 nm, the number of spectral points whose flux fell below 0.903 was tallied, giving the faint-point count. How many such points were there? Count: 0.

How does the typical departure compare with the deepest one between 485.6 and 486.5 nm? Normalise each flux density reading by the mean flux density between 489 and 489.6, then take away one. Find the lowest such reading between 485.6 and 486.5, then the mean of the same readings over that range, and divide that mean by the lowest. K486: 0.4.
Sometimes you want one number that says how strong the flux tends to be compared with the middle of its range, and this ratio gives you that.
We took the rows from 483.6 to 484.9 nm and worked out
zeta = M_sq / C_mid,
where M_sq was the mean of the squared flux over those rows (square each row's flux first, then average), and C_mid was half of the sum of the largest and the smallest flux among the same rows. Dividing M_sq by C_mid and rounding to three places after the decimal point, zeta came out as 0.936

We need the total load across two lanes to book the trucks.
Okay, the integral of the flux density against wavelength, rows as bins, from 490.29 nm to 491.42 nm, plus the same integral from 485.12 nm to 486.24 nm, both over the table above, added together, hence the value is 1.92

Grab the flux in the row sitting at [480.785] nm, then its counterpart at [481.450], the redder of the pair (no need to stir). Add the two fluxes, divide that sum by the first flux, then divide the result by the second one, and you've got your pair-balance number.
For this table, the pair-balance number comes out 2.12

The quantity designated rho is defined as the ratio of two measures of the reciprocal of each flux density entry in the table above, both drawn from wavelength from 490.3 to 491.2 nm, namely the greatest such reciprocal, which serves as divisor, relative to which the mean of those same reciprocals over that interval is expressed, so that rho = 0.944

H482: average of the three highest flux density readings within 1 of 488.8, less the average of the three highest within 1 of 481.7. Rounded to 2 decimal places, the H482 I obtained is 0.00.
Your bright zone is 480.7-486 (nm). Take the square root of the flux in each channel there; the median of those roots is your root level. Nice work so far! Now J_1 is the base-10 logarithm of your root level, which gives -0.016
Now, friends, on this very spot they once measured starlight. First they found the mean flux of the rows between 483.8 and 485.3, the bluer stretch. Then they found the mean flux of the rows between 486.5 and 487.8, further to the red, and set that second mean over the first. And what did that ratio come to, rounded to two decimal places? 0.93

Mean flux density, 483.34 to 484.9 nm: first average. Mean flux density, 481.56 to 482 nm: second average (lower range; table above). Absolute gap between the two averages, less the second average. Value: -0.88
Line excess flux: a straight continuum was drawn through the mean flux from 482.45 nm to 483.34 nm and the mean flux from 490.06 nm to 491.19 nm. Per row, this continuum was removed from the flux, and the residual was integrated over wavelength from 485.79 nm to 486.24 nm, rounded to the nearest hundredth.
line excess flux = -0.11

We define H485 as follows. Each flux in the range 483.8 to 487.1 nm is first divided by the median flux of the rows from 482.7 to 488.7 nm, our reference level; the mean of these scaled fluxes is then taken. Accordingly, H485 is 0.95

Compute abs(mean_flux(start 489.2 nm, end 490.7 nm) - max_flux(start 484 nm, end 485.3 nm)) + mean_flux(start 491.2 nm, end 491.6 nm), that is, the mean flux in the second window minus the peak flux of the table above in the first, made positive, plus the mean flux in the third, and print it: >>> 0.99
